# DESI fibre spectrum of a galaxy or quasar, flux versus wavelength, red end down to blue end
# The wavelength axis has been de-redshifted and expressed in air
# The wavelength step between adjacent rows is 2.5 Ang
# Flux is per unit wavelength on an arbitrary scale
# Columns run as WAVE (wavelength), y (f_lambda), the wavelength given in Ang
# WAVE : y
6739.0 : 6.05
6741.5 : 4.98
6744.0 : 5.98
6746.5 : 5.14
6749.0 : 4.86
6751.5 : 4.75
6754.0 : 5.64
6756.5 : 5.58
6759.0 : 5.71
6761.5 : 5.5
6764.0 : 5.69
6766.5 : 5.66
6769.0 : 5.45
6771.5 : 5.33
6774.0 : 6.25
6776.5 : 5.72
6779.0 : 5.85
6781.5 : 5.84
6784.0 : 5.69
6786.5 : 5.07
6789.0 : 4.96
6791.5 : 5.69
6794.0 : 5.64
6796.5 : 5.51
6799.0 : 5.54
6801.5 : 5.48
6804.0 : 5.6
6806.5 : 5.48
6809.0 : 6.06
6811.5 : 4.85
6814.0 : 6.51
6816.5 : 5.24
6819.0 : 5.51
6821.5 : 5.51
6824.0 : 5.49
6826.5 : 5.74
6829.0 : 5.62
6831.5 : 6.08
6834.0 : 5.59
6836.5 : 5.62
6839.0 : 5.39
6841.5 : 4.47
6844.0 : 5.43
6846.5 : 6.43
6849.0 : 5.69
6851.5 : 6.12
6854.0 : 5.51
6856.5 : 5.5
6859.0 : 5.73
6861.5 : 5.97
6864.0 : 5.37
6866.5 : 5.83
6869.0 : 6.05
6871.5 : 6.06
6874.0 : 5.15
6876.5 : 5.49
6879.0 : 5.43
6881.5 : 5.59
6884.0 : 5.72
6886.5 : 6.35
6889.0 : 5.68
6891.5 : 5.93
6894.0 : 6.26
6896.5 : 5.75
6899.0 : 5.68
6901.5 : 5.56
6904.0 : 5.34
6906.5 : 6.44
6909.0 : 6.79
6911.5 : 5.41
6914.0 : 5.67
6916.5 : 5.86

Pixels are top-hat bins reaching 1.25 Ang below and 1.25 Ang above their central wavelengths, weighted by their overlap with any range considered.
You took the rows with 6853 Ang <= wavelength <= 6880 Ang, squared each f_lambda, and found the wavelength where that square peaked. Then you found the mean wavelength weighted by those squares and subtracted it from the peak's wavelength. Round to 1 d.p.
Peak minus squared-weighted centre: 5.1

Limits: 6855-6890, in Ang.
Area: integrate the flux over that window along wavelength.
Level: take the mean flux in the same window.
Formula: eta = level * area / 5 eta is 228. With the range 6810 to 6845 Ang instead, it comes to 212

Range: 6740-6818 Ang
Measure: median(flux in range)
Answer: 5.58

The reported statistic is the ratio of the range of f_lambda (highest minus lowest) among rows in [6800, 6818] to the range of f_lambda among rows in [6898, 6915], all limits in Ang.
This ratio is 1.1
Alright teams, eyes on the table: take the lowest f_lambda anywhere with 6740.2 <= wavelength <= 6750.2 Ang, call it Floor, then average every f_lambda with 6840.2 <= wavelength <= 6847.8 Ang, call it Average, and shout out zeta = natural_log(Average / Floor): 0.11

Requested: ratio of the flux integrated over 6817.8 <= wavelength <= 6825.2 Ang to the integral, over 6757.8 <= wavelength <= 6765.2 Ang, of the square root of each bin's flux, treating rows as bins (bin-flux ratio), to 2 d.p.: 2.32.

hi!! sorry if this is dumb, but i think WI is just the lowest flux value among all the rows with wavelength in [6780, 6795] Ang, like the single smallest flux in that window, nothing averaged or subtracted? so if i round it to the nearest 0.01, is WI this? 4.96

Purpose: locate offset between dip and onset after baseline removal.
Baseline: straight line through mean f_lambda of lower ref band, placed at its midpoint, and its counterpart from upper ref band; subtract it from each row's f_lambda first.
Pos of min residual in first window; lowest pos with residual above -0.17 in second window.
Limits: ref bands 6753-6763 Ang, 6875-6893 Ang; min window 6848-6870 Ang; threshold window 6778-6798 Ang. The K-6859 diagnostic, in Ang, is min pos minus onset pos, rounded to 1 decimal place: 85.0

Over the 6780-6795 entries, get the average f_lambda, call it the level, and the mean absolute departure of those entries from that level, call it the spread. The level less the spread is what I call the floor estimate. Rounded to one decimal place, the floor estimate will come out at 5.2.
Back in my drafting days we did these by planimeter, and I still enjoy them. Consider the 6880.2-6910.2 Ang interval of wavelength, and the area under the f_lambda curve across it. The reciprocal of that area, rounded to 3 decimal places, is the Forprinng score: 0.006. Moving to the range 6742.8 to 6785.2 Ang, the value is 0.004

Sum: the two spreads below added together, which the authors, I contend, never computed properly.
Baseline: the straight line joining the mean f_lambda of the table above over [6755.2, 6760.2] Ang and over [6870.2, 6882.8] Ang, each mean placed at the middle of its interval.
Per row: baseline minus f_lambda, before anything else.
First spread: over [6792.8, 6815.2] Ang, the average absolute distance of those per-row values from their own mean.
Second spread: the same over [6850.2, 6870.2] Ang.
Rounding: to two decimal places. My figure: 0.53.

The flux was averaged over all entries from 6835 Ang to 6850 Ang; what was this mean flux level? 5.50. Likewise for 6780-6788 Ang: 5.53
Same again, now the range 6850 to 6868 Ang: 5.72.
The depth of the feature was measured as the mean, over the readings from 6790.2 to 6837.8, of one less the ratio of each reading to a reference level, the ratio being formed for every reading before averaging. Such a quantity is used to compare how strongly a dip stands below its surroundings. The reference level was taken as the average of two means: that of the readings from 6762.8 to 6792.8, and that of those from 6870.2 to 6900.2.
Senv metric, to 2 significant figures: 0.011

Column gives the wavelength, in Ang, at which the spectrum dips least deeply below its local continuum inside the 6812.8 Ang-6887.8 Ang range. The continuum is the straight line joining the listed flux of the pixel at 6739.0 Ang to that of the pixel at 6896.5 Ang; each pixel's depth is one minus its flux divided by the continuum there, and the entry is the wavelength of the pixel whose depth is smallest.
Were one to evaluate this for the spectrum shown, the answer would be 6814.0 Ang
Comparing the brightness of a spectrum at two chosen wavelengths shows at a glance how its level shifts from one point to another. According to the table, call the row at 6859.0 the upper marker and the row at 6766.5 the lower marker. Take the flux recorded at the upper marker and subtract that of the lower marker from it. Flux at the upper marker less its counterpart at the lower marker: 0.1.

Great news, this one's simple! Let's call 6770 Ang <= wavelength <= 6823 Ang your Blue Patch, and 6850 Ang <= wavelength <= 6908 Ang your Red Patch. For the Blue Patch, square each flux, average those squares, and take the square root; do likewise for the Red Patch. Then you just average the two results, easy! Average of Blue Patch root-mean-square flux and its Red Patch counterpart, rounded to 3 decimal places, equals 5.686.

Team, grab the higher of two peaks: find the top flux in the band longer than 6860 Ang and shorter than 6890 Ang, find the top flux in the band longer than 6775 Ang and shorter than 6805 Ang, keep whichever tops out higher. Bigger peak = 6.35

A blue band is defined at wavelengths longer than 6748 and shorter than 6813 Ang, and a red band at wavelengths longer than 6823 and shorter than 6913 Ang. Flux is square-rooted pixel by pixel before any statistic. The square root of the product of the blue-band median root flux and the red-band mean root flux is 2.38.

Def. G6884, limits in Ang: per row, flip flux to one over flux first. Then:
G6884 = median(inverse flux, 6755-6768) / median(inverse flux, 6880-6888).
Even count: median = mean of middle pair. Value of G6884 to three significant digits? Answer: 1.01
